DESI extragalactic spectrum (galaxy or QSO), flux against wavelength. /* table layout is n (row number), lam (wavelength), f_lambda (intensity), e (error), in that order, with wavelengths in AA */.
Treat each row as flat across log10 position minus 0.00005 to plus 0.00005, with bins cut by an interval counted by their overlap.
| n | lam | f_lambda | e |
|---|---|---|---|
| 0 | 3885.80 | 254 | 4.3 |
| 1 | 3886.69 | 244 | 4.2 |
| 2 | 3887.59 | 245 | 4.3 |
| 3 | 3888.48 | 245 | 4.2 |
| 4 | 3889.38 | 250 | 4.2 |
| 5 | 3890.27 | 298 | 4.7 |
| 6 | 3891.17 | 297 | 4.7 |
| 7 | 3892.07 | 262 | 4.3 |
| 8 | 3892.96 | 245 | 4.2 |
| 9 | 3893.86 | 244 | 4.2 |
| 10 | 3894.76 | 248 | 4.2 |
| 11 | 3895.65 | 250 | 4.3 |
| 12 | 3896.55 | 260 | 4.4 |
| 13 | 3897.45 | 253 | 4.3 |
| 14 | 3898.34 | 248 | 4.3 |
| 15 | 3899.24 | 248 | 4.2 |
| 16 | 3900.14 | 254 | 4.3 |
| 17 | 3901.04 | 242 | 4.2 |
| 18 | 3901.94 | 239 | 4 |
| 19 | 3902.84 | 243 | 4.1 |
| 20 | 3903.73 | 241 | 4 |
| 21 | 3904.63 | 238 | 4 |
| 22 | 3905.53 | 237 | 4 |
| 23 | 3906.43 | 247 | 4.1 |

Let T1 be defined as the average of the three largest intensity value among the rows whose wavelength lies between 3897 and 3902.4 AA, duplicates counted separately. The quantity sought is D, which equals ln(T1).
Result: 5.53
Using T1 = 252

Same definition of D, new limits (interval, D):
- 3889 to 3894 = 5.65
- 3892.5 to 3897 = 5.53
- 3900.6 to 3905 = 5.49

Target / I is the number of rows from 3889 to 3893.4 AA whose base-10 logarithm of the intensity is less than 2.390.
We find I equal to 1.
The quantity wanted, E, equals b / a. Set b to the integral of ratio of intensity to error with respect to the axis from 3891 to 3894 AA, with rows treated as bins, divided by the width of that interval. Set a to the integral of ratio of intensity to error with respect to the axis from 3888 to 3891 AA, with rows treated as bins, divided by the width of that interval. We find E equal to 0.99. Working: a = 60.7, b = 60.0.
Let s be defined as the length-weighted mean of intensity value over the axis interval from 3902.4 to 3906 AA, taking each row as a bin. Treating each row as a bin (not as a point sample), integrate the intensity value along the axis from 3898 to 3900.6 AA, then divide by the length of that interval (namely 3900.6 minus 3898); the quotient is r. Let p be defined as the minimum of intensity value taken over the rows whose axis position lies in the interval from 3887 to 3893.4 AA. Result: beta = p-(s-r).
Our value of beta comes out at 254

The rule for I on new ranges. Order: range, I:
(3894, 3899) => 0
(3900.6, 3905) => 5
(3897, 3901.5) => 1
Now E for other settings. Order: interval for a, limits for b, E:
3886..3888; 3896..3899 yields 1.01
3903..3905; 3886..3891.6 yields 1.00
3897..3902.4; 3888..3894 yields 1.03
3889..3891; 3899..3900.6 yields 0.95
